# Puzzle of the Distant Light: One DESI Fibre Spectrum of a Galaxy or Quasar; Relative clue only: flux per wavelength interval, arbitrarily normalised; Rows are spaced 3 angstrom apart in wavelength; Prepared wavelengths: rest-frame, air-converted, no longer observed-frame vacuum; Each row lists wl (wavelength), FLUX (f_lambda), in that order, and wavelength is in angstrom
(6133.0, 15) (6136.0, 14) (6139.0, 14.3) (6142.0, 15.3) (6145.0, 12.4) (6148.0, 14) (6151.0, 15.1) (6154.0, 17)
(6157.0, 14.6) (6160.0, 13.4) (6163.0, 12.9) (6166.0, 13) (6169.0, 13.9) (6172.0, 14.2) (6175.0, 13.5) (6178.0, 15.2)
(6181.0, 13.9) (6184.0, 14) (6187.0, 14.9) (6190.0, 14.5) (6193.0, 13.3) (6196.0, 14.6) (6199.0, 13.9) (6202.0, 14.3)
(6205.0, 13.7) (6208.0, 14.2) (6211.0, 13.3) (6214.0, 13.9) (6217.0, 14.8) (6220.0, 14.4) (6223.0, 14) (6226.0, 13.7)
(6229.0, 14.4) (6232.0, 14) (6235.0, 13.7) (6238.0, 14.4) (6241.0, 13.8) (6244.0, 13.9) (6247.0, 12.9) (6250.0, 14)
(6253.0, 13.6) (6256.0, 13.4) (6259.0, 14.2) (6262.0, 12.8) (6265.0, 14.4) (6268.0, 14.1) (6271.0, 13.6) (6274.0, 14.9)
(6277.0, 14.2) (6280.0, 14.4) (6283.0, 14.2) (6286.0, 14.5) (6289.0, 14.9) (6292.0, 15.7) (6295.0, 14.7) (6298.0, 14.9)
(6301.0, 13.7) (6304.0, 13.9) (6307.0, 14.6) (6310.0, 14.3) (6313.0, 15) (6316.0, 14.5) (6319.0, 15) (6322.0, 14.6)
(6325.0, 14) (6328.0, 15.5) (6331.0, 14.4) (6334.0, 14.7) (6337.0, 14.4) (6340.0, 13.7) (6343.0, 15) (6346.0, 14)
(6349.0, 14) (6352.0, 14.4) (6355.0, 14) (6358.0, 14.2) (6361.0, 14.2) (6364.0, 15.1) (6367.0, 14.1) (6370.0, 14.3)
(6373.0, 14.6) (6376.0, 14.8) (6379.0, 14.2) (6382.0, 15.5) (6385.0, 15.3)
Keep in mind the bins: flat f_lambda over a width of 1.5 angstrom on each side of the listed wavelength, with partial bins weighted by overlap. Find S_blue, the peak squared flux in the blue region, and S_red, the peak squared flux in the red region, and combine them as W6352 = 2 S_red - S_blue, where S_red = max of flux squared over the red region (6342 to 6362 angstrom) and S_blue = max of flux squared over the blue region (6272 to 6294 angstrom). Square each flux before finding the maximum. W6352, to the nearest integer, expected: 204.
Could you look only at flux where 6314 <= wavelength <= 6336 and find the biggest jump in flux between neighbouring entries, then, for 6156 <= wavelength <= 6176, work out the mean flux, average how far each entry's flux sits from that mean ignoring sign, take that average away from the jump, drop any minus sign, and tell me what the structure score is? 0.99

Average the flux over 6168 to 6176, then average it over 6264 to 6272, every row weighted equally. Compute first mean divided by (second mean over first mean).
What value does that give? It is 13.7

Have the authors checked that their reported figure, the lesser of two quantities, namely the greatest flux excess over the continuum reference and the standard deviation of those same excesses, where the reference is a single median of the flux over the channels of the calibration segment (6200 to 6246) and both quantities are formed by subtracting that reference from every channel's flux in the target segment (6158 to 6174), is 0.20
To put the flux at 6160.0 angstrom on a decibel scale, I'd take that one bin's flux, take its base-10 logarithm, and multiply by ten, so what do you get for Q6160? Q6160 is 11.27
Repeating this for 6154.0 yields 12.30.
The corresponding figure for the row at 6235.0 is 11.37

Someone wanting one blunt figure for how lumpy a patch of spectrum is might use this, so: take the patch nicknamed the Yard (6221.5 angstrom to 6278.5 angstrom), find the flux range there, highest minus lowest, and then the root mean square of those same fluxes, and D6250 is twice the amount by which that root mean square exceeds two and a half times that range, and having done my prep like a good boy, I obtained 17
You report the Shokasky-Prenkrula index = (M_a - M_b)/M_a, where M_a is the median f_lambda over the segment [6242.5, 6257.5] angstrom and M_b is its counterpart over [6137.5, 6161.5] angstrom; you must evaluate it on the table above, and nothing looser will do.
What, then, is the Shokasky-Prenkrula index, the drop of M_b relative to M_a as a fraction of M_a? -0.06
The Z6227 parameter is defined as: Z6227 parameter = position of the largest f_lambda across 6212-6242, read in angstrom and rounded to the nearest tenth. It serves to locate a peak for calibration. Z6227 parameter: 6217.0 angstrom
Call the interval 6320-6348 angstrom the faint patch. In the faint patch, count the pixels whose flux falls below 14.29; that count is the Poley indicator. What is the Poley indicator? 3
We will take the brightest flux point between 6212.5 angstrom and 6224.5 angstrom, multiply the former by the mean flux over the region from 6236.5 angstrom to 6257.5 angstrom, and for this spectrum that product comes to 203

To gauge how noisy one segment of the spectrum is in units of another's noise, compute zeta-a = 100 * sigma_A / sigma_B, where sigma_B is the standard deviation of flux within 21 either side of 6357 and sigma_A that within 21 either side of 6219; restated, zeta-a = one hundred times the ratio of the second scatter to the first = 96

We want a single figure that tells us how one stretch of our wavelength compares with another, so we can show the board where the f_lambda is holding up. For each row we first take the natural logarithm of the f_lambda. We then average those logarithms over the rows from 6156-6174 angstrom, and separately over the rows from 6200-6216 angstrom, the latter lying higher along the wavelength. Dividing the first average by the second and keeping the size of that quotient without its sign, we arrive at 0.99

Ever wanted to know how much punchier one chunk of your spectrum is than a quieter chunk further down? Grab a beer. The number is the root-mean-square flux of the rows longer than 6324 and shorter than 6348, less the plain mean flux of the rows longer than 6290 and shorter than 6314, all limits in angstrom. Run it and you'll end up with -0.1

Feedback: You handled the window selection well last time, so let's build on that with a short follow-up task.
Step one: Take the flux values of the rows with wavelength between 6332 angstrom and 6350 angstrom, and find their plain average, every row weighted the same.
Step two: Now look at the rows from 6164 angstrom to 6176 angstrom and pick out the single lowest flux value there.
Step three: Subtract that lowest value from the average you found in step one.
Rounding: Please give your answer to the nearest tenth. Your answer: 1.3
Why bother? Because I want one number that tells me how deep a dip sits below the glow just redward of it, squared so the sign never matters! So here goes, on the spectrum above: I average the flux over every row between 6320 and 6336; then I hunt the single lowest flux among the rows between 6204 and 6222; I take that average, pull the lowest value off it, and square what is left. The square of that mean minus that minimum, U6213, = 1.8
